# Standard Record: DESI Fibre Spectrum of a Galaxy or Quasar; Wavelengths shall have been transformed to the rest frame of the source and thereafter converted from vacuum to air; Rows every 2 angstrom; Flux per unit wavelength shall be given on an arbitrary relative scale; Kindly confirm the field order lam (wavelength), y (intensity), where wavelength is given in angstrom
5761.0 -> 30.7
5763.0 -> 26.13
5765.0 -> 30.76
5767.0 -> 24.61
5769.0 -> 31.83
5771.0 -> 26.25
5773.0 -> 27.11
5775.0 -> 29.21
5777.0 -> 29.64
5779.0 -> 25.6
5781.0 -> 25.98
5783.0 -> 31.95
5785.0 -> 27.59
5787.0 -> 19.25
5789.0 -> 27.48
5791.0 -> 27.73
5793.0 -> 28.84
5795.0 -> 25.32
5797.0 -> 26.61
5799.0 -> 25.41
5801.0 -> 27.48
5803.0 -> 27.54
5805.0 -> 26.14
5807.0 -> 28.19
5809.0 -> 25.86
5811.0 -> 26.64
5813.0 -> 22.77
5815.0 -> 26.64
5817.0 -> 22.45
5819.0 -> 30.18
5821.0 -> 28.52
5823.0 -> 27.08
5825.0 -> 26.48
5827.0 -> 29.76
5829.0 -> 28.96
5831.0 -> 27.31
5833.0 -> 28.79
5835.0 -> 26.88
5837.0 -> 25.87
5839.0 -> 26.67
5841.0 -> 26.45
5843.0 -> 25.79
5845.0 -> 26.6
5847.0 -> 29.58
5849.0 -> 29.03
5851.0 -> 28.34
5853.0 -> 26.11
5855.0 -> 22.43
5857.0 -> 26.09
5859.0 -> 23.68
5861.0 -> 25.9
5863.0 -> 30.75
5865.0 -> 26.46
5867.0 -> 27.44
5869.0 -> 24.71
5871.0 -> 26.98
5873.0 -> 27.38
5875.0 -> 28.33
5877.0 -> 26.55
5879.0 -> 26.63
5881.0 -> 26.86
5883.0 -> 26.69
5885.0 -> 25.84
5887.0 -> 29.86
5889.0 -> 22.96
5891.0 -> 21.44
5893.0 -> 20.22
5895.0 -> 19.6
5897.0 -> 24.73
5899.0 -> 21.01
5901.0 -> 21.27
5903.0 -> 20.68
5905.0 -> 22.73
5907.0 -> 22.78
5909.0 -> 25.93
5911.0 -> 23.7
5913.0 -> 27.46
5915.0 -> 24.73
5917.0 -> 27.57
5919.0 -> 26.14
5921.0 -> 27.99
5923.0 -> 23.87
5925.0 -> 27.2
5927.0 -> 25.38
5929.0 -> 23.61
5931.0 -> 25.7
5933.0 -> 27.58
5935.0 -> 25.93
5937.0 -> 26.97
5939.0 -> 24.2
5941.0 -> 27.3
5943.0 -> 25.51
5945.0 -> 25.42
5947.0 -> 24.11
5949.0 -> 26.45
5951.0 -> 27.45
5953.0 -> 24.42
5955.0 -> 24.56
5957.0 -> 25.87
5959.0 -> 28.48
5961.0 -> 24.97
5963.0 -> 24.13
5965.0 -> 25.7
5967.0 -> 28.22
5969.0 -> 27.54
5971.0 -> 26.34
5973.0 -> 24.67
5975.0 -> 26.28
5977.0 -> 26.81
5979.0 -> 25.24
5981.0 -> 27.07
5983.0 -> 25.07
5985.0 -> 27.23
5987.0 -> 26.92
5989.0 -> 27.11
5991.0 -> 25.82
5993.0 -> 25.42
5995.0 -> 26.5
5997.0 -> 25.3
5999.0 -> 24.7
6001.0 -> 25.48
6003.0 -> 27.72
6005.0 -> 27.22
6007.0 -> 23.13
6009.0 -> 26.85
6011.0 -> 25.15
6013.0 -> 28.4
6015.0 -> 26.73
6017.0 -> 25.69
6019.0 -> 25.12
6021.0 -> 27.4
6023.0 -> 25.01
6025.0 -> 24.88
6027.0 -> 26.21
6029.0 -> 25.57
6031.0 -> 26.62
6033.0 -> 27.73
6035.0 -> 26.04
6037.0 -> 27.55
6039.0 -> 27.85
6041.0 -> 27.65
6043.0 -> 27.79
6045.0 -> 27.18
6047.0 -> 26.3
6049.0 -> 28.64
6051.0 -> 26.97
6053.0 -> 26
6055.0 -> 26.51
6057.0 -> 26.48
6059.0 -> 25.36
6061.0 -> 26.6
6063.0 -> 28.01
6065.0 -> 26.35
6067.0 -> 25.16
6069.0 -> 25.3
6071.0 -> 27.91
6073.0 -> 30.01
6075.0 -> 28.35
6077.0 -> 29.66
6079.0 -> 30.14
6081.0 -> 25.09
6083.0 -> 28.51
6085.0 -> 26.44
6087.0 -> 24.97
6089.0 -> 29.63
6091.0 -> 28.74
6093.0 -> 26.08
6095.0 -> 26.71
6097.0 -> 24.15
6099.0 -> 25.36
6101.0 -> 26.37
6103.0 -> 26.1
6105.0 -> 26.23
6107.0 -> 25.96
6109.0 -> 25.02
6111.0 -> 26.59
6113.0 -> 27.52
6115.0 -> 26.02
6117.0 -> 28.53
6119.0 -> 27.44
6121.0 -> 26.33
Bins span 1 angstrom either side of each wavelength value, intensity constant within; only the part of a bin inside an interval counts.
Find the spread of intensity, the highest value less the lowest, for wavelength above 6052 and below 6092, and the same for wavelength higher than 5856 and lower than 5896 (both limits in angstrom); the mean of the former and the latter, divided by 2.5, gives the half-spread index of 3.3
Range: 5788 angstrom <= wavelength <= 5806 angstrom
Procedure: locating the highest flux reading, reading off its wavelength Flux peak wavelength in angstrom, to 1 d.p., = 5793.0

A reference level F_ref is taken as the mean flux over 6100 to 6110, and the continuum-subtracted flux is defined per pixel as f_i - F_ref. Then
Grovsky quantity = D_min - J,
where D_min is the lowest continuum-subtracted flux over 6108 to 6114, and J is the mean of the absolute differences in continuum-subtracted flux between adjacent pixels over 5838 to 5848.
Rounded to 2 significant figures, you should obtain -2.1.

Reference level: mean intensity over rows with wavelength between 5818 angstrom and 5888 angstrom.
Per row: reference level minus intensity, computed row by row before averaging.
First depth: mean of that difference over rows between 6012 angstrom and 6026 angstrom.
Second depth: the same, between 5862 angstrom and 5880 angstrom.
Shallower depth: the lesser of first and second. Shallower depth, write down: -0.08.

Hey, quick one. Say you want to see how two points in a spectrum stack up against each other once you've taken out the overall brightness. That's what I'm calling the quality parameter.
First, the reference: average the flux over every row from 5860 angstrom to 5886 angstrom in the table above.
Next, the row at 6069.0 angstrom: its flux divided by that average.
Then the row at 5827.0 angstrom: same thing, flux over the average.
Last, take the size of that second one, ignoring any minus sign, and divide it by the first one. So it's 1.18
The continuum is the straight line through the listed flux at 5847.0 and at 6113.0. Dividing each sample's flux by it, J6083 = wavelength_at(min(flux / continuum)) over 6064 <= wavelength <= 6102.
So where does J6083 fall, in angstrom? 6097.0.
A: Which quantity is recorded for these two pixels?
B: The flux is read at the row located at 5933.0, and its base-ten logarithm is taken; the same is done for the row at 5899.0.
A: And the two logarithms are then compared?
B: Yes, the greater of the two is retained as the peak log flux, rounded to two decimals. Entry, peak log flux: 1.44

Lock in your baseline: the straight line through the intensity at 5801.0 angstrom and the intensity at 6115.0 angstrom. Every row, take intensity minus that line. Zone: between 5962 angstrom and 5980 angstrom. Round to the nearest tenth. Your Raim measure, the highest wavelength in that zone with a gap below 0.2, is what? 5979.0 angstrom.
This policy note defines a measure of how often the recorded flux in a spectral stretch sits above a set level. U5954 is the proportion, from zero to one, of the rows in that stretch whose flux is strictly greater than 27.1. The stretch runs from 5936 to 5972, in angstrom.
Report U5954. 0.28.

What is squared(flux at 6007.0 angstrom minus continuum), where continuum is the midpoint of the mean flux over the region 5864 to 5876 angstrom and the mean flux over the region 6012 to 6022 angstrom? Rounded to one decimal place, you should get 13.3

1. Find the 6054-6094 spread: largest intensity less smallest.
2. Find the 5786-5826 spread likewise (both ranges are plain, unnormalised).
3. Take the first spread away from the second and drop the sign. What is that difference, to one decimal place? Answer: 5.8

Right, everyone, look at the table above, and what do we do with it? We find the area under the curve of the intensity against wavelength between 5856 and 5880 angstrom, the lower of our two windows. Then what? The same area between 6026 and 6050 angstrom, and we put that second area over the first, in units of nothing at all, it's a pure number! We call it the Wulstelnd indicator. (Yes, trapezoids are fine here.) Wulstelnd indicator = 1.013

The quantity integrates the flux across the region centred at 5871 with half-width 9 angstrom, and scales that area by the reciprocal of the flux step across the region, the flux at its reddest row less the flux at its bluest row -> -119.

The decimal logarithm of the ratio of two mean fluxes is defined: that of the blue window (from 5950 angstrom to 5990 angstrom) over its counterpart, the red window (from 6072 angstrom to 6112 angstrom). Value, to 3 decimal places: -0.013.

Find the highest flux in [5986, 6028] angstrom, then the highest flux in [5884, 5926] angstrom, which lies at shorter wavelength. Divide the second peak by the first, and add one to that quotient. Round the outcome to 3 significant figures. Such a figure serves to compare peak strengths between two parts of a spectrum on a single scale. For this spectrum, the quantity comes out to 2.05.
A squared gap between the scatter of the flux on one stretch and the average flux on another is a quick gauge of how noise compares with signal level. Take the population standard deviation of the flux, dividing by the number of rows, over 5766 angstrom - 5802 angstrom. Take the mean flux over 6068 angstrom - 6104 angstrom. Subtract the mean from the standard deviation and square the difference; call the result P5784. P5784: 596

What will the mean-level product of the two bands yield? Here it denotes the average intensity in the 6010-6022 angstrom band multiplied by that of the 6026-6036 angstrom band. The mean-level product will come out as 698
